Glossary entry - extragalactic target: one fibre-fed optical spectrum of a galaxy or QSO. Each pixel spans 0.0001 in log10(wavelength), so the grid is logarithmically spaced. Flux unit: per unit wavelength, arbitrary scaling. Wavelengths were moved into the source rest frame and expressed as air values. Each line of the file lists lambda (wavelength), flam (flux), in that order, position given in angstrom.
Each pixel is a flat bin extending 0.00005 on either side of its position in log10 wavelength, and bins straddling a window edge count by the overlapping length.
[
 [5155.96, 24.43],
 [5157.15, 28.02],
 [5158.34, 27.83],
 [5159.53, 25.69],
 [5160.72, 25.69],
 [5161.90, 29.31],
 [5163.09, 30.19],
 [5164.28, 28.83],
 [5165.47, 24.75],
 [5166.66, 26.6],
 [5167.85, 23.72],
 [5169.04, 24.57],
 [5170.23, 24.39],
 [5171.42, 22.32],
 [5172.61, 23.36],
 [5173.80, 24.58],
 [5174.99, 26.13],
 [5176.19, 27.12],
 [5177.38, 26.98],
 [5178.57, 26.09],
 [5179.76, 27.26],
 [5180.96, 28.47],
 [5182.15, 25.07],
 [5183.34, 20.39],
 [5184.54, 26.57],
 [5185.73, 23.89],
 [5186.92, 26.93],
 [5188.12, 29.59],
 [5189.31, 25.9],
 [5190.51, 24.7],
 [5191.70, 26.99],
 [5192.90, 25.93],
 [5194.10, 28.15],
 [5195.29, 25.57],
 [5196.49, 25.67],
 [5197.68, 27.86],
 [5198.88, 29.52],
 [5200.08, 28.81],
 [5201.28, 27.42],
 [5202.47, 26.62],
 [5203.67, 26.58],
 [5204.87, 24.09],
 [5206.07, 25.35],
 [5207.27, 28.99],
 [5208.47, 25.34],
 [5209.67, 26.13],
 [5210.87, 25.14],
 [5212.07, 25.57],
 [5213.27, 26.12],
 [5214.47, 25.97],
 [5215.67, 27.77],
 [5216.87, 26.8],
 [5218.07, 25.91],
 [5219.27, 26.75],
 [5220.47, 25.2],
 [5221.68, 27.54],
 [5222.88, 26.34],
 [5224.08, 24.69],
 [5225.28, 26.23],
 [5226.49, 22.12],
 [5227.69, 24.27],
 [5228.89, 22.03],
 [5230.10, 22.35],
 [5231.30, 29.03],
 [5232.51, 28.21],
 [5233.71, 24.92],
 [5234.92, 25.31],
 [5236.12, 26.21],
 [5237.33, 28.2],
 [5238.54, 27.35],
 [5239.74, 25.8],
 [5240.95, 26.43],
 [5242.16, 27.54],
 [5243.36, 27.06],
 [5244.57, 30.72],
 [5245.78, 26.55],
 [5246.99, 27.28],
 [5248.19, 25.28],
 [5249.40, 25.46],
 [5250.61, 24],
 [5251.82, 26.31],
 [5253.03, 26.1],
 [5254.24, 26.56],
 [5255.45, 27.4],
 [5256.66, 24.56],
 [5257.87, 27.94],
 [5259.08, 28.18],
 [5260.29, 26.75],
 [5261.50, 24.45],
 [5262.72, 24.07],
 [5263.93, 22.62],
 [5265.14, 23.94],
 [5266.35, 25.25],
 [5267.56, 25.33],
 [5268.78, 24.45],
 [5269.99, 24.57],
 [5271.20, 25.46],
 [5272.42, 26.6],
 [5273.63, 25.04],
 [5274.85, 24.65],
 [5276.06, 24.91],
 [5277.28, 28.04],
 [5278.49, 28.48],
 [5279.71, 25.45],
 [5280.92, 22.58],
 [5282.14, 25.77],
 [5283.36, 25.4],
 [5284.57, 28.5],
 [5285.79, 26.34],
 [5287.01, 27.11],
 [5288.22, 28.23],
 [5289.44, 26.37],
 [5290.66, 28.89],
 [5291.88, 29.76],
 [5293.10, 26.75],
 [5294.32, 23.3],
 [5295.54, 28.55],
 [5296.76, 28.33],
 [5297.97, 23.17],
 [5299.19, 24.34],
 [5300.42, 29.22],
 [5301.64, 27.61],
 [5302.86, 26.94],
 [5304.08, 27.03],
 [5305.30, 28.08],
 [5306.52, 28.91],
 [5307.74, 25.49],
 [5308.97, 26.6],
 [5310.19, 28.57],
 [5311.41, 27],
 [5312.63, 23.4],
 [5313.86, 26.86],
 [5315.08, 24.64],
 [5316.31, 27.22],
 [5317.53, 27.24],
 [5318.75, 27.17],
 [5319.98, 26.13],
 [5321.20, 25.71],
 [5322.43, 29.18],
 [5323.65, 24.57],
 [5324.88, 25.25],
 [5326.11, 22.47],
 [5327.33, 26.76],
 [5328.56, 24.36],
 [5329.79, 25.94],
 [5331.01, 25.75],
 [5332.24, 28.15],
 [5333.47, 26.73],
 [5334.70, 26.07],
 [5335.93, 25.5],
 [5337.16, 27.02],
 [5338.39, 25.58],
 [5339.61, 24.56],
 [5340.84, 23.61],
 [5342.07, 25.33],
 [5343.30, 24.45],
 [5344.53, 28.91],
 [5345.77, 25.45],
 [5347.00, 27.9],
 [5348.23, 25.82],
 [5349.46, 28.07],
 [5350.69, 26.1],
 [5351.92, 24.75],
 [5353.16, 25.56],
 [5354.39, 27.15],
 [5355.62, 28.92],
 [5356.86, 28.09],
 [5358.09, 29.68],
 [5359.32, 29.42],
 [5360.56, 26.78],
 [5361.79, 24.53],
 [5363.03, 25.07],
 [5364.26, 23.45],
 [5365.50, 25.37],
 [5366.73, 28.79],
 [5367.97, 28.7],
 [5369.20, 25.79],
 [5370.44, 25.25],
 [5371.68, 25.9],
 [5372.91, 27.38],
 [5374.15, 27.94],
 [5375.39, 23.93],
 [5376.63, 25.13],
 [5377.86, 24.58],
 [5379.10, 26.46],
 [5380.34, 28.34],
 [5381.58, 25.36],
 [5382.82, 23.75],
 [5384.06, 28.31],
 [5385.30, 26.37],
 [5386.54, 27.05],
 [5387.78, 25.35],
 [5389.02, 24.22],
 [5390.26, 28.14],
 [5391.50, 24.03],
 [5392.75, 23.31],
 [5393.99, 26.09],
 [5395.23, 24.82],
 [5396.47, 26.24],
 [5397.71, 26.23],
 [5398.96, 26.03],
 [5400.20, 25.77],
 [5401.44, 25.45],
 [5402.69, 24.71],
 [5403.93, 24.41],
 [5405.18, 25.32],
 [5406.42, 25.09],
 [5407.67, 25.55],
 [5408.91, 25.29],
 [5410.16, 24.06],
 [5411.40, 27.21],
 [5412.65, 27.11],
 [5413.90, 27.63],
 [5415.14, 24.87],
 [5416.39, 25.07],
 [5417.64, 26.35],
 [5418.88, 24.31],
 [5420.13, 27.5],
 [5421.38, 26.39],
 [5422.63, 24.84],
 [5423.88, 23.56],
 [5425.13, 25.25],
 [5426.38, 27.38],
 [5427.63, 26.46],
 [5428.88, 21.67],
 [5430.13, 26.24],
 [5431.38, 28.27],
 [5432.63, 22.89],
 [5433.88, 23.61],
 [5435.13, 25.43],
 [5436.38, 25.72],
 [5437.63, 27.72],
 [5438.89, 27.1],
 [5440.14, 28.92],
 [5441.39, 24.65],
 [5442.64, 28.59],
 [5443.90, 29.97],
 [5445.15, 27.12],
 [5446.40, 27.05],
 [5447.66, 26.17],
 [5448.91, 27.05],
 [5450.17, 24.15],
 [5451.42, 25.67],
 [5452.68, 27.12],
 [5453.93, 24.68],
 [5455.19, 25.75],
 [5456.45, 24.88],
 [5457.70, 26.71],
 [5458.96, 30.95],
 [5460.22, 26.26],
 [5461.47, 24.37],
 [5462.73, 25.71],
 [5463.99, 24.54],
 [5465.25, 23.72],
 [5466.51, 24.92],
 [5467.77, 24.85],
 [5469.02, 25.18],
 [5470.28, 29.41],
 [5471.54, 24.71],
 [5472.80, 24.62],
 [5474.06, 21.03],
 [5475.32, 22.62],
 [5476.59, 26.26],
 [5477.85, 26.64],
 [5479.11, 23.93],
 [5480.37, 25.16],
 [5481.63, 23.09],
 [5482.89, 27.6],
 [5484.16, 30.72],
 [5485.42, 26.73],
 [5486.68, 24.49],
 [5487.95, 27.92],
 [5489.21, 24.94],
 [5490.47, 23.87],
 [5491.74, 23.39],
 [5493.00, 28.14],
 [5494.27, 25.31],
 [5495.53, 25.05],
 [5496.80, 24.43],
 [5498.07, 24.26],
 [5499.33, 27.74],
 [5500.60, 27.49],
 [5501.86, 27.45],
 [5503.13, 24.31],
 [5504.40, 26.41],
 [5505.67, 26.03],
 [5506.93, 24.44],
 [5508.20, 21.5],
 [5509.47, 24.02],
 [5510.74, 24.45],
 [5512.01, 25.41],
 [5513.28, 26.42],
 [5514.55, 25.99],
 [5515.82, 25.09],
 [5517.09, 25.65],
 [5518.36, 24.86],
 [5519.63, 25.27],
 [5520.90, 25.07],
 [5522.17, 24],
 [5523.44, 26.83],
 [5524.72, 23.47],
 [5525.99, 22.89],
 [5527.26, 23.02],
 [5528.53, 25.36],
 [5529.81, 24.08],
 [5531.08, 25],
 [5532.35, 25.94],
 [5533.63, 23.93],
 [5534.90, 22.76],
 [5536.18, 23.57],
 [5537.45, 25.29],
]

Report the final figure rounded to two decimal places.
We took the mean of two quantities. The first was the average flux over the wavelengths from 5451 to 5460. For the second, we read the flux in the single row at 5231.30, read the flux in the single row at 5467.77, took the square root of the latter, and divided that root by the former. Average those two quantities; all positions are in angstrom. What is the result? 13.35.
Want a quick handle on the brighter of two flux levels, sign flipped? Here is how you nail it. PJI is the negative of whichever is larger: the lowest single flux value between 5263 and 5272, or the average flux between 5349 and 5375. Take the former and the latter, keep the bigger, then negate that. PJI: -26.8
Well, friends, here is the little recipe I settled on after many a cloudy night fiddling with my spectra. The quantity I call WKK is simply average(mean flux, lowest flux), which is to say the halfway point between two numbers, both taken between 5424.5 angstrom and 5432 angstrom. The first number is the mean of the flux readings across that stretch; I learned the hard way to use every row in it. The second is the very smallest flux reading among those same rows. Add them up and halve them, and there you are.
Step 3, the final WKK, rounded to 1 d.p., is 23.8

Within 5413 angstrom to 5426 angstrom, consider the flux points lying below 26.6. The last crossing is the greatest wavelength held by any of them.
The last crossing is 5425.13 angstrom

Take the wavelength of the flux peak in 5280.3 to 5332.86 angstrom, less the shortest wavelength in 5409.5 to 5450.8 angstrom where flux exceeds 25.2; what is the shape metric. -119.5 angstrom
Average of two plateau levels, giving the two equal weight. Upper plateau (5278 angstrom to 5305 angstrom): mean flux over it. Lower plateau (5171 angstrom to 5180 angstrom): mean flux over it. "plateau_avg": 26.1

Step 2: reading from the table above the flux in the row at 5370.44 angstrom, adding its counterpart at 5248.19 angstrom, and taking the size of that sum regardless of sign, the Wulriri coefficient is 50.5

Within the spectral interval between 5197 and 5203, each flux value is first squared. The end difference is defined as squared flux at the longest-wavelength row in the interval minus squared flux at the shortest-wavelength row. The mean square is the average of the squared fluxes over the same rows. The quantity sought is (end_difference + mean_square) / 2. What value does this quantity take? 360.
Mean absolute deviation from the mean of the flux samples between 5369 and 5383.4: 1.16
